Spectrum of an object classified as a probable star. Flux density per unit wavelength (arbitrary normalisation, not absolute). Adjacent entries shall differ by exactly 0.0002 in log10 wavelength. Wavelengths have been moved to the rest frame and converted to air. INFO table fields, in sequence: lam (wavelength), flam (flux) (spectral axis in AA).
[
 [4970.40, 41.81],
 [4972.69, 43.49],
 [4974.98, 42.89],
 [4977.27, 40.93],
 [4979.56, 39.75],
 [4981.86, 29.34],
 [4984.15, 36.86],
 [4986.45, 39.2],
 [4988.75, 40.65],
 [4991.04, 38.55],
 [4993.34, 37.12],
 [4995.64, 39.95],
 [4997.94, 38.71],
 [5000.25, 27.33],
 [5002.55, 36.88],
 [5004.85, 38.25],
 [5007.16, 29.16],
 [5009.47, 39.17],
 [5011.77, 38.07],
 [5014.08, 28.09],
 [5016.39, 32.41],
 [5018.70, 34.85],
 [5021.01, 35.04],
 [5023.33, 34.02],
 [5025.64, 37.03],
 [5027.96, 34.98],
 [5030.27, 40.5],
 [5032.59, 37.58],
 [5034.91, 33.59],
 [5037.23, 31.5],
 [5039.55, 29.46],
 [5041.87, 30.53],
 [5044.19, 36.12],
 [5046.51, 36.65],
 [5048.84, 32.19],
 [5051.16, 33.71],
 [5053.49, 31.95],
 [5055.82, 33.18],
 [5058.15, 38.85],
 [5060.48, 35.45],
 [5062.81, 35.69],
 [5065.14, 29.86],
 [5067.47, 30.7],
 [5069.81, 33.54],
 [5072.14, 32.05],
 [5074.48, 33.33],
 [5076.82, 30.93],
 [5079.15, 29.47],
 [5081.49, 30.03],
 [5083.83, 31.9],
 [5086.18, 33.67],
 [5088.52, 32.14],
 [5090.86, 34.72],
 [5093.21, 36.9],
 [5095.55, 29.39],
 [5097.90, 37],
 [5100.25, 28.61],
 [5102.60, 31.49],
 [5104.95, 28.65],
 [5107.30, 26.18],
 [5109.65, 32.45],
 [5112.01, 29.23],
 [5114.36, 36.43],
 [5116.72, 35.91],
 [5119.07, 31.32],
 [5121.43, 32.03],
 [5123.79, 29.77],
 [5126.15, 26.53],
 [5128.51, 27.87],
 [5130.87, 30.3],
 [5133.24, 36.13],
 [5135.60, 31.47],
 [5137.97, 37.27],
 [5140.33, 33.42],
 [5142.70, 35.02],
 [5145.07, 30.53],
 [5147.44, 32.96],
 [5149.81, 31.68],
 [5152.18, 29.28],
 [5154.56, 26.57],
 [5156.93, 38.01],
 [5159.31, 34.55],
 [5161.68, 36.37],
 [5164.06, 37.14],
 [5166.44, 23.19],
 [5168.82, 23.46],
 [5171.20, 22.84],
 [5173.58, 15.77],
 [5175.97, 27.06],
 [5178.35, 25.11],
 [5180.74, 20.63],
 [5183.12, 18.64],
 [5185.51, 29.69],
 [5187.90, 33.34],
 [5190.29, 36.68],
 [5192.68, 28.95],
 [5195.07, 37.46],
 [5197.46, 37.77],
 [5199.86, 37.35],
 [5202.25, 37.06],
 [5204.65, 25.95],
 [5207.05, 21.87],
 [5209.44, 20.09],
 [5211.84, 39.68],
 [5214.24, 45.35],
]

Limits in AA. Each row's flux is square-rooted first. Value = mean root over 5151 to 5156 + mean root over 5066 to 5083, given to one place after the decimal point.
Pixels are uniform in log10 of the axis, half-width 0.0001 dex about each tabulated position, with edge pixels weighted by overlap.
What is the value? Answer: 10.9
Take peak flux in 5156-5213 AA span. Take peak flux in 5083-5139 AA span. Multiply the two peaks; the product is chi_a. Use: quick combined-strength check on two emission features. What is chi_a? 1479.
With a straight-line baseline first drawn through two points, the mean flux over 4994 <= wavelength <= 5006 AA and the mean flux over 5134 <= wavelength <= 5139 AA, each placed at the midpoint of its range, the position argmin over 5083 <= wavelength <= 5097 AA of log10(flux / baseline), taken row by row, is 5095.55 AA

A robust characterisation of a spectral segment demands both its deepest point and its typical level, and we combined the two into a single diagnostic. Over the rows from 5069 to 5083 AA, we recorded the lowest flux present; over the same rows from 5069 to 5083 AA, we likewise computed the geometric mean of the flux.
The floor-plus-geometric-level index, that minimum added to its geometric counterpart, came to 61.0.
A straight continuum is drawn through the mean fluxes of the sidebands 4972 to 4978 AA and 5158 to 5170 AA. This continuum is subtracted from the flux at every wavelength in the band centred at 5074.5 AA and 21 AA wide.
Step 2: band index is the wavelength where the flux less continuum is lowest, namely 5065.14 AA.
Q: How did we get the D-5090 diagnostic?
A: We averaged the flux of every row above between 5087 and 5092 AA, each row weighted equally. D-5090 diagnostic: 33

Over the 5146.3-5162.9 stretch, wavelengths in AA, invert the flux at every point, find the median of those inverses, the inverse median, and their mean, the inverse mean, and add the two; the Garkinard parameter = 0.061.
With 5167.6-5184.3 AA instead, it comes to 0.091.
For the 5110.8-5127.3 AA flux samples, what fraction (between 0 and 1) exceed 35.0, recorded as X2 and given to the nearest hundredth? 0.29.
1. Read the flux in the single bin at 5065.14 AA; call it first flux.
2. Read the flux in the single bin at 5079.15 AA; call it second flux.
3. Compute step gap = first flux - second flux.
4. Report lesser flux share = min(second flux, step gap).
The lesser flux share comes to 0.4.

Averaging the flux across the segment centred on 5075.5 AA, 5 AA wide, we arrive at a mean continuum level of 32.1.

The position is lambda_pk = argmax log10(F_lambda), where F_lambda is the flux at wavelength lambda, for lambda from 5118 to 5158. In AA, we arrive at 5156.93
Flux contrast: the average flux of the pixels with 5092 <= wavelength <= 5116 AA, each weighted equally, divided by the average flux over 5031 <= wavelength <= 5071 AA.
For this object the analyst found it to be 0.94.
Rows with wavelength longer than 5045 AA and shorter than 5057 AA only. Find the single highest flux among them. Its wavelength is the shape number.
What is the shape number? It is 5046.51 AA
